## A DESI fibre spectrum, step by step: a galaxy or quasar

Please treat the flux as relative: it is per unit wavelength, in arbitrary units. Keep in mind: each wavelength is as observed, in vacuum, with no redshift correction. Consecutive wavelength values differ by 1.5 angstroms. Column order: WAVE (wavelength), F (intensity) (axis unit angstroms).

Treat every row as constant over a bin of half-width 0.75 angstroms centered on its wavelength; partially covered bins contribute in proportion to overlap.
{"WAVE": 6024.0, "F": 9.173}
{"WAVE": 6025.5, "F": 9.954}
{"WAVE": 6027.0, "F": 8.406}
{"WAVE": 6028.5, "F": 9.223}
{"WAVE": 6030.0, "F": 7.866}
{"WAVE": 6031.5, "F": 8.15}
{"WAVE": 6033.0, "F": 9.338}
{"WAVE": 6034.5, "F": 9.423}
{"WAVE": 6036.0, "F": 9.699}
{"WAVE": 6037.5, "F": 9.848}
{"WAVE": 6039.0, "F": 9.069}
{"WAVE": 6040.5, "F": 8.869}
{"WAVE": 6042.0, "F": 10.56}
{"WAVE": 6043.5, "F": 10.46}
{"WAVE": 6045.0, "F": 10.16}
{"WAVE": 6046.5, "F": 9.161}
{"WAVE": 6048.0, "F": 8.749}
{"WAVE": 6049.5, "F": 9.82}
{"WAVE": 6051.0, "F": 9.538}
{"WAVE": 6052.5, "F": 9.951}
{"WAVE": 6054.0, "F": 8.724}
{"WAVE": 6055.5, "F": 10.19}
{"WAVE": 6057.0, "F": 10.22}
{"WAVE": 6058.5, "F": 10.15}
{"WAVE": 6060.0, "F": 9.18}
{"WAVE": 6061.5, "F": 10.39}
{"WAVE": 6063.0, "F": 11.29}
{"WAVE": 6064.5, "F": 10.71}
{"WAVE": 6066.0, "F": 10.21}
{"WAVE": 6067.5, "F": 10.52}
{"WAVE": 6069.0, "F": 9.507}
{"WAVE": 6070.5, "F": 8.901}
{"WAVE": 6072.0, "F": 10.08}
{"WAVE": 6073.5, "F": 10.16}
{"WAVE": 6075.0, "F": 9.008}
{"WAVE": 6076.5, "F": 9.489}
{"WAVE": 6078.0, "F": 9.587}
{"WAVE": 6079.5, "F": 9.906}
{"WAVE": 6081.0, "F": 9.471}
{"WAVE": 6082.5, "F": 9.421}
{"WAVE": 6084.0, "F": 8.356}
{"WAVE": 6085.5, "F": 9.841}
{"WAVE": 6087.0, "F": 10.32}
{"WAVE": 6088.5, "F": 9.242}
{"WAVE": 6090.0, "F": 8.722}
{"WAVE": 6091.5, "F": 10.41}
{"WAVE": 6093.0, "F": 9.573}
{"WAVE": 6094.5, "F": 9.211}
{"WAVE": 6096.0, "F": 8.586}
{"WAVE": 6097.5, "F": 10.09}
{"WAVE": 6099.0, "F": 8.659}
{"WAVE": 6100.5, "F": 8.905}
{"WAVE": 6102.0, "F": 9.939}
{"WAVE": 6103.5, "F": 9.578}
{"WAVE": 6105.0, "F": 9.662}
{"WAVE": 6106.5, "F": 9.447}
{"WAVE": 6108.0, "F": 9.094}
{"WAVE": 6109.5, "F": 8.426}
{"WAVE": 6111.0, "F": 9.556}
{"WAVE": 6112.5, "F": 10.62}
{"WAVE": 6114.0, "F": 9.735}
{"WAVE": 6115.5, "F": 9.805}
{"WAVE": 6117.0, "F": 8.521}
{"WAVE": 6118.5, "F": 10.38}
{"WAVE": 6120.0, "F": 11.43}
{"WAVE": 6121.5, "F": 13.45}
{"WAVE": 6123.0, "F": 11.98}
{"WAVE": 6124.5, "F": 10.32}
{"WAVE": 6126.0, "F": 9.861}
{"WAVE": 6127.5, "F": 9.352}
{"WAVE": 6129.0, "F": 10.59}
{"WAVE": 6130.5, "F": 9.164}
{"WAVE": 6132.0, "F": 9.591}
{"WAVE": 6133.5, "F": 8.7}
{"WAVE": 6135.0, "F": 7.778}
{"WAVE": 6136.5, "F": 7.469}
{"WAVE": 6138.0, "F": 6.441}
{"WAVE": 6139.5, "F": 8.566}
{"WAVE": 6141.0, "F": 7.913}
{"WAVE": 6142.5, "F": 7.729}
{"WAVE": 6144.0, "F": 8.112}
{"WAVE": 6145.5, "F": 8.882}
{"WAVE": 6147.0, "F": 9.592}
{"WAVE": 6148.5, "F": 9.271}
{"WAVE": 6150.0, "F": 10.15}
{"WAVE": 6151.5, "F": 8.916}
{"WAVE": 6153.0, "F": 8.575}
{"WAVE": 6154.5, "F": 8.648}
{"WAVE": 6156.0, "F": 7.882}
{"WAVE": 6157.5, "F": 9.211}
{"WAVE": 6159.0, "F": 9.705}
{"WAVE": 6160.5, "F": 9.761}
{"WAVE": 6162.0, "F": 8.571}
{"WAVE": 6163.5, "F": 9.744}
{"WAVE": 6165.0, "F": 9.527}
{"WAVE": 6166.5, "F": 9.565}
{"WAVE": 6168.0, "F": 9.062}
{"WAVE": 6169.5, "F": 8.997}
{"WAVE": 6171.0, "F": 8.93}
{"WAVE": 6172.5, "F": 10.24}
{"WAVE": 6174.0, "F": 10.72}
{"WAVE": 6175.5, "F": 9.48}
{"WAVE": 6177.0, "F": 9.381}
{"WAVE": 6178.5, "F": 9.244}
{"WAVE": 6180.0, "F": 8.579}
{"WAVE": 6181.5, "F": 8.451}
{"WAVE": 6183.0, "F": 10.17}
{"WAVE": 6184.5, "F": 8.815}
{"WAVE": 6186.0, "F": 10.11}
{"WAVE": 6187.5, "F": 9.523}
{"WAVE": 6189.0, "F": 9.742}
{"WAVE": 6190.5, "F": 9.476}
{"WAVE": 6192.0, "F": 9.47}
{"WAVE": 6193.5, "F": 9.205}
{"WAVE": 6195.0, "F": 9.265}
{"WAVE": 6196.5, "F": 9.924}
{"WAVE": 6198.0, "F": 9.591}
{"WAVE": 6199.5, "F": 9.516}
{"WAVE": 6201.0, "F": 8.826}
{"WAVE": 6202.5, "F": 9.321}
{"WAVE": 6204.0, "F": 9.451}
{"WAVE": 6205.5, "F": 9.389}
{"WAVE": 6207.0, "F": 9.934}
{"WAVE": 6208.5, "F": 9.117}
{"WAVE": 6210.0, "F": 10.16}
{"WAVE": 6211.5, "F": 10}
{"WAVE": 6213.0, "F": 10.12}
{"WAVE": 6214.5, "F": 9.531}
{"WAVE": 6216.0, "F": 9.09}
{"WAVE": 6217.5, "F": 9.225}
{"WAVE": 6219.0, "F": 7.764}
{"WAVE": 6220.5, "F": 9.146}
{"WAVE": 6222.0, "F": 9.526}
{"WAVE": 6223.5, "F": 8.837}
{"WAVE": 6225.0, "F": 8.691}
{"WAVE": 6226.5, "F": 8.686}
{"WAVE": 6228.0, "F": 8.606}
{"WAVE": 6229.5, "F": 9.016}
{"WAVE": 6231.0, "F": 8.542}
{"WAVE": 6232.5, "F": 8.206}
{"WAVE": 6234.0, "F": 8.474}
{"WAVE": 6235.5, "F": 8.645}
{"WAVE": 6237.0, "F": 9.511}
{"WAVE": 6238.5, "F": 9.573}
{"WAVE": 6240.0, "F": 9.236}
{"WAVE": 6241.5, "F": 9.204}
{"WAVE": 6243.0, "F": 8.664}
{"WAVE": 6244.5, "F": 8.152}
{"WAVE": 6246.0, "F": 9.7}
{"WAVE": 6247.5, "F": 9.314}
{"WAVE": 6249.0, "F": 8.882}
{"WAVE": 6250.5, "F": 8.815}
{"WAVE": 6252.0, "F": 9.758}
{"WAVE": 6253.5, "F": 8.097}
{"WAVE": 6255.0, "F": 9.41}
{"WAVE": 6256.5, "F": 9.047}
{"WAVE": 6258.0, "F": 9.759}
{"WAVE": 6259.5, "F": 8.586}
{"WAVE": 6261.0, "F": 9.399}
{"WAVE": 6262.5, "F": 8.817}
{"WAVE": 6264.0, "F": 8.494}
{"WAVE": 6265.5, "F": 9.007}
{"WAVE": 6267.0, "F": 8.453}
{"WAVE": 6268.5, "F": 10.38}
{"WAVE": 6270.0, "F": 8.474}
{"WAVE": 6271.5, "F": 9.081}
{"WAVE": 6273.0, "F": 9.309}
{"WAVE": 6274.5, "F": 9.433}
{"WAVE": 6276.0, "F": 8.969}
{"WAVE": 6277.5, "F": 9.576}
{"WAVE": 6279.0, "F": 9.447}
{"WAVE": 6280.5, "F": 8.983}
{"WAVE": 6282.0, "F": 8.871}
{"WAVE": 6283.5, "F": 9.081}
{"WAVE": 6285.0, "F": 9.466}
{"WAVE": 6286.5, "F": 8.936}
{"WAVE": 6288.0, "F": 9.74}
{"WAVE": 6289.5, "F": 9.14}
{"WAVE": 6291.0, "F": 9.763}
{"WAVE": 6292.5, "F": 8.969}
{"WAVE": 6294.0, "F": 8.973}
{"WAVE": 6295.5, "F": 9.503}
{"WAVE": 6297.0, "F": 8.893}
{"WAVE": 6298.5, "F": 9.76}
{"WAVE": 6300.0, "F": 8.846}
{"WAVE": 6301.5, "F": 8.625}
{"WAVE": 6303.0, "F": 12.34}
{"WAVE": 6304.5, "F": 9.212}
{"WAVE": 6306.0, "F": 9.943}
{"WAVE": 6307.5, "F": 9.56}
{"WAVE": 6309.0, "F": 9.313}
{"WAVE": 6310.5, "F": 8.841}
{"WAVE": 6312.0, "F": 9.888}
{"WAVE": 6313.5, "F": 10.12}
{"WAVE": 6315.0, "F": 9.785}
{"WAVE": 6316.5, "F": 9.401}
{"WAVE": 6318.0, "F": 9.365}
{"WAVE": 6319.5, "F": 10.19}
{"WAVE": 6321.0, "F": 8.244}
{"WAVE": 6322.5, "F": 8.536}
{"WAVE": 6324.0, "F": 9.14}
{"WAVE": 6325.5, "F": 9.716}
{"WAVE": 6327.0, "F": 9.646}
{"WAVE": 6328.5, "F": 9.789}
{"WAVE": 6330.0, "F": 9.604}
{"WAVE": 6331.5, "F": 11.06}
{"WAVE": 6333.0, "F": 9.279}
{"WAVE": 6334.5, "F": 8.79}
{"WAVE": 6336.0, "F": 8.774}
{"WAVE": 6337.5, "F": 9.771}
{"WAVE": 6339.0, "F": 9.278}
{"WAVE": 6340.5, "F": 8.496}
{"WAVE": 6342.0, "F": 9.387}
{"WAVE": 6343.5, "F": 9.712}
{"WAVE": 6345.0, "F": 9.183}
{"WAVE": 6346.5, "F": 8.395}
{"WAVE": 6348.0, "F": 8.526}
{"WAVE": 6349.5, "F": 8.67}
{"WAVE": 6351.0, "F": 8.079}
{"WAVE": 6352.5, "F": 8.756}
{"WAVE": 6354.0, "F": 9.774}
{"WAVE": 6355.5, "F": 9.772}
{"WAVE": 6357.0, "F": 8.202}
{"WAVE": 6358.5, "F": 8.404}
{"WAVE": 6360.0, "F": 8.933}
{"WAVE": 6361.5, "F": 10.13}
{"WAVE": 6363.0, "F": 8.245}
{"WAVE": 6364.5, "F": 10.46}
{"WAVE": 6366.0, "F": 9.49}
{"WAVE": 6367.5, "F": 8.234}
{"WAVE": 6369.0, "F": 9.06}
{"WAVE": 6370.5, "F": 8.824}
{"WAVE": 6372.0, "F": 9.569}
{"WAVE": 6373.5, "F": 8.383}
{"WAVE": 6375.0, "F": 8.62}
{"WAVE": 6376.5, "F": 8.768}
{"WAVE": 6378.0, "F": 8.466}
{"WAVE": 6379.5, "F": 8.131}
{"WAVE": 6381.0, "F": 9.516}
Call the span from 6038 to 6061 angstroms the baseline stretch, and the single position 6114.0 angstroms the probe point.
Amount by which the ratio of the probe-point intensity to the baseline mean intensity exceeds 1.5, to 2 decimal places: -0.49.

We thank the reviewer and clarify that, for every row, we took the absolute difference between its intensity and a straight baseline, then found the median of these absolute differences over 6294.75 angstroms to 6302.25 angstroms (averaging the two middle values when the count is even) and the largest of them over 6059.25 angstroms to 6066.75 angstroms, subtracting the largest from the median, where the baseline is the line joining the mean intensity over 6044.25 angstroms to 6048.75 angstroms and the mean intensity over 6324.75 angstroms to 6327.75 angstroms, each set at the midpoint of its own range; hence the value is -1.2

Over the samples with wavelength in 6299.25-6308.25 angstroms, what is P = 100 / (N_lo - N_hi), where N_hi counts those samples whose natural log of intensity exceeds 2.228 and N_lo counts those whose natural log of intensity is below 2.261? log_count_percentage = 100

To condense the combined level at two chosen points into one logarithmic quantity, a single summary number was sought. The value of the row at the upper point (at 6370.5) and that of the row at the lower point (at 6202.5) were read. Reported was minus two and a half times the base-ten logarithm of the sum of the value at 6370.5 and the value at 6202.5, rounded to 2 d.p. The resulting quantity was -3.15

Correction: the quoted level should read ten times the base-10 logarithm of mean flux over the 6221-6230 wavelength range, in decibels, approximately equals 9.49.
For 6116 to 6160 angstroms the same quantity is 9.66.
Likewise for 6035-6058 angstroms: 9.85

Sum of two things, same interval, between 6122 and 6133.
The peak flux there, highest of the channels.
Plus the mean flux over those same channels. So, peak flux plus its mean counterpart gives 22.1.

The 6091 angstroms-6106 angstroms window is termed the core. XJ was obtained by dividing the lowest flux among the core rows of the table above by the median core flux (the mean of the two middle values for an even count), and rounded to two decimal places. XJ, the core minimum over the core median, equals 0.90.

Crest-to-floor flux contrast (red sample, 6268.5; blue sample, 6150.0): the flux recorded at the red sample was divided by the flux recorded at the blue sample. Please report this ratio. 1.02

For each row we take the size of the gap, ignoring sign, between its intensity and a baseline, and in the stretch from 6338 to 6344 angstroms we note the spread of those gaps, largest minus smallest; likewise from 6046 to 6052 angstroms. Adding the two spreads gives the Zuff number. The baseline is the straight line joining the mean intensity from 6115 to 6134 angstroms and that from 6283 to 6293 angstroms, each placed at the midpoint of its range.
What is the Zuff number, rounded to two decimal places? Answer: 1.54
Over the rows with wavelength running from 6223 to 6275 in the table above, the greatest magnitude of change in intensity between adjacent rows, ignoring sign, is 1.93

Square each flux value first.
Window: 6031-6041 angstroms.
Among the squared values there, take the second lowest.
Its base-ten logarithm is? 1.90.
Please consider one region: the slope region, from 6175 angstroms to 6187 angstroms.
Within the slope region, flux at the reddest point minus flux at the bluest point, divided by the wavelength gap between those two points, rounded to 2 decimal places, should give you 0.06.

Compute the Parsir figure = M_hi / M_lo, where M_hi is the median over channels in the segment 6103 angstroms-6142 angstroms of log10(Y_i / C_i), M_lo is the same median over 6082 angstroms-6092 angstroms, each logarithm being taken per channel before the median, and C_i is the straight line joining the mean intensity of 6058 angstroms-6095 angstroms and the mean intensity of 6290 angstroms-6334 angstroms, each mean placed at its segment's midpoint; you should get 0.47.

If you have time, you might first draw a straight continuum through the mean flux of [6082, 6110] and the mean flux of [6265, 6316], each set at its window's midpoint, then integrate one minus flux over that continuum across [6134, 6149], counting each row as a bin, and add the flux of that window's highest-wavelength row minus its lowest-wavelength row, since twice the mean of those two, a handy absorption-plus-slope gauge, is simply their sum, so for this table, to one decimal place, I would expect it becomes 3.4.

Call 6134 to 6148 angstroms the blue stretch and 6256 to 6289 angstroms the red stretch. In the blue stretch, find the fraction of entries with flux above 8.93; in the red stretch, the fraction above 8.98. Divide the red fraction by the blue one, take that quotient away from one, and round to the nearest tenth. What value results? -4.7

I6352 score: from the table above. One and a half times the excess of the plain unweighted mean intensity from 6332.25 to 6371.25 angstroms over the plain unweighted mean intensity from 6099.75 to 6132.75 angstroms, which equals -1.4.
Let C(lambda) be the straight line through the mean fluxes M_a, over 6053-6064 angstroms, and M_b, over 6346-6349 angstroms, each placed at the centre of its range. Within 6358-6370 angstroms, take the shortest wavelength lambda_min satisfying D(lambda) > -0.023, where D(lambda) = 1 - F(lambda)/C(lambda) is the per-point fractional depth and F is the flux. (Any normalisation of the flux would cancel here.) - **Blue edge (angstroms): 6358.5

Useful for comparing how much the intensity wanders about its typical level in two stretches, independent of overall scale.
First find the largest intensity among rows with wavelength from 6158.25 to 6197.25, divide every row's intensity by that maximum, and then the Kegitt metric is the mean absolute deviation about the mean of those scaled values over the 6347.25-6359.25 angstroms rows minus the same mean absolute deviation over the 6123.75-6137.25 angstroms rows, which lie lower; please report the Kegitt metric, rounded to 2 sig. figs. -0.030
